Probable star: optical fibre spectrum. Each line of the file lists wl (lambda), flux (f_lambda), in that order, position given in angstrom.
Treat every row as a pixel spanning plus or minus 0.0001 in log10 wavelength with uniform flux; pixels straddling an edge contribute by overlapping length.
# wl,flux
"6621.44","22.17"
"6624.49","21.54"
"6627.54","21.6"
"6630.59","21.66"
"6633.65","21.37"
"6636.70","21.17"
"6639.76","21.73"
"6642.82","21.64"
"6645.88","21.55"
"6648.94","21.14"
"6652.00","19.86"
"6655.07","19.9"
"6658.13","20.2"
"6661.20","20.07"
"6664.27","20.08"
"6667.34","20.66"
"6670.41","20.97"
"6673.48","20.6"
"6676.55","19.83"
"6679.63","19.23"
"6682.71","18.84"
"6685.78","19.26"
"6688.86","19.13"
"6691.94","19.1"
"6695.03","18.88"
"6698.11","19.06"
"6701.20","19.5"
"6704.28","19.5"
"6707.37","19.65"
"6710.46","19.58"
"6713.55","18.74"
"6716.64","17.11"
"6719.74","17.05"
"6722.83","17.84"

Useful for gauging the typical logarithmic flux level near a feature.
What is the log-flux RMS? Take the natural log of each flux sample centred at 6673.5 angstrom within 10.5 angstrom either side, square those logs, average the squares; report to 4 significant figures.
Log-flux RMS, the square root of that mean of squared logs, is 2.997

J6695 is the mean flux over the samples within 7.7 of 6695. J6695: 19.1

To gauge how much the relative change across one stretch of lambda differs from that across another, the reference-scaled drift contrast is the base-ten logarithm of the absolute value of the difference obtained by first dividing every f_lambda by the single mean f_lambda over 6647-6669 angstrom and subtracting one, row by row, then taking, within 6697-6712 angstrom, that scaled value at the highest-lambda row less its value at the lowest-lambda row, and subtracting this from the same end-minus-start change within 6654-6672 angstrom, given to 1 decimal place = -1.6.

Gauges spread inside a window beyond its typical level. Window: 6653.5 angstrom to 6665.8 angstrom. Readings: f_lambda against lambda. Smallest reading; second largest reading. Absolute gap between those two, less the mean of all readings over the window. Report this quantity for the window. -19.9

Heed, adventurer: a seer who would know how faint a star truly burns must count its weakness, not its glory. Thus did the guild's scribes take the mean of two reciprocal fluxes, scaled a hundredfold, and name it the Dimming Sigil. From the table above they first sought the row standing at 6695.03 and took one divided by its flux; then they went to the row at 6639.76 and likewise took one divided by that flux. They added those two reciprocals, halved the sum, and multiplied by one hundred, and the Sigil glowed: 4.95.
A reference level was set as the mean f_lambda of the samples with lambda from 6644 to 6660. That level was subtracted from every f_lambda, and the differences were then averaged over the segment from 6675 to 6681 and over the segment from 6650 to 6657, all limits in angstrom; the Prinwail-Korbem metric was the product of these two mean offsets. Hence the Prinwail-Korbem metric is 0.6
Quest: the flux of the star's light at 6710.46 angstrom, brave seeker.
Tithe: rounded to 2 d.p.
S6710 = 19.58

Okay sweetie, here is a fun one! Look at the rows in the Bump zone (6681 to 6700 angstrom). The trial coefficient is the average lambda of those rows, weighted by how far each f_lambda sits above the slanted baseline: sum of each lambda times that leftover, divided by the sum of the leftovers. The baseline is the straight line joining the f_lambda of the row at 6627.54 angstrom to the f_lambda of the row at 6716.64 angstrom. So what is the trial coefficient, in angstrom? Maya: 6692.7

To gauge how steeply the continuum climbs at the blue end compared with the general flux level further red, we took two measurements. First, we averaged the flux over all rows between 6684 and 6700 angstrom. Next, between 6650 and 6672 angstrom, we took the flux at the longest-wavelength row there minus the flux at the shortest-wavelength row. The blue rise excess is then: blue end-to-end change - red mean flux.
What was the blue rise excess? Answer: -17.98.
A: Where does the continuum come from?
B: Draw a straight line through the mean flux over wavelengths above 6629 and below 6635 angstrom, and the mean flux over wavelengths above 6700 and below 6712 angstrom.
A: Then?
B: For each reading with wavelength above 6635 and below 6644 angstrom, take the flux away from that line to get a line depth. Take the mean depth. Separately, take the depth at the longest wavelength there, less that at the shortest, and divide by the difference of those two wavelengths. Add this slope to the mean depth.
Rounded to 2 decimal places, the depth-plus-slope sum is -0.30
